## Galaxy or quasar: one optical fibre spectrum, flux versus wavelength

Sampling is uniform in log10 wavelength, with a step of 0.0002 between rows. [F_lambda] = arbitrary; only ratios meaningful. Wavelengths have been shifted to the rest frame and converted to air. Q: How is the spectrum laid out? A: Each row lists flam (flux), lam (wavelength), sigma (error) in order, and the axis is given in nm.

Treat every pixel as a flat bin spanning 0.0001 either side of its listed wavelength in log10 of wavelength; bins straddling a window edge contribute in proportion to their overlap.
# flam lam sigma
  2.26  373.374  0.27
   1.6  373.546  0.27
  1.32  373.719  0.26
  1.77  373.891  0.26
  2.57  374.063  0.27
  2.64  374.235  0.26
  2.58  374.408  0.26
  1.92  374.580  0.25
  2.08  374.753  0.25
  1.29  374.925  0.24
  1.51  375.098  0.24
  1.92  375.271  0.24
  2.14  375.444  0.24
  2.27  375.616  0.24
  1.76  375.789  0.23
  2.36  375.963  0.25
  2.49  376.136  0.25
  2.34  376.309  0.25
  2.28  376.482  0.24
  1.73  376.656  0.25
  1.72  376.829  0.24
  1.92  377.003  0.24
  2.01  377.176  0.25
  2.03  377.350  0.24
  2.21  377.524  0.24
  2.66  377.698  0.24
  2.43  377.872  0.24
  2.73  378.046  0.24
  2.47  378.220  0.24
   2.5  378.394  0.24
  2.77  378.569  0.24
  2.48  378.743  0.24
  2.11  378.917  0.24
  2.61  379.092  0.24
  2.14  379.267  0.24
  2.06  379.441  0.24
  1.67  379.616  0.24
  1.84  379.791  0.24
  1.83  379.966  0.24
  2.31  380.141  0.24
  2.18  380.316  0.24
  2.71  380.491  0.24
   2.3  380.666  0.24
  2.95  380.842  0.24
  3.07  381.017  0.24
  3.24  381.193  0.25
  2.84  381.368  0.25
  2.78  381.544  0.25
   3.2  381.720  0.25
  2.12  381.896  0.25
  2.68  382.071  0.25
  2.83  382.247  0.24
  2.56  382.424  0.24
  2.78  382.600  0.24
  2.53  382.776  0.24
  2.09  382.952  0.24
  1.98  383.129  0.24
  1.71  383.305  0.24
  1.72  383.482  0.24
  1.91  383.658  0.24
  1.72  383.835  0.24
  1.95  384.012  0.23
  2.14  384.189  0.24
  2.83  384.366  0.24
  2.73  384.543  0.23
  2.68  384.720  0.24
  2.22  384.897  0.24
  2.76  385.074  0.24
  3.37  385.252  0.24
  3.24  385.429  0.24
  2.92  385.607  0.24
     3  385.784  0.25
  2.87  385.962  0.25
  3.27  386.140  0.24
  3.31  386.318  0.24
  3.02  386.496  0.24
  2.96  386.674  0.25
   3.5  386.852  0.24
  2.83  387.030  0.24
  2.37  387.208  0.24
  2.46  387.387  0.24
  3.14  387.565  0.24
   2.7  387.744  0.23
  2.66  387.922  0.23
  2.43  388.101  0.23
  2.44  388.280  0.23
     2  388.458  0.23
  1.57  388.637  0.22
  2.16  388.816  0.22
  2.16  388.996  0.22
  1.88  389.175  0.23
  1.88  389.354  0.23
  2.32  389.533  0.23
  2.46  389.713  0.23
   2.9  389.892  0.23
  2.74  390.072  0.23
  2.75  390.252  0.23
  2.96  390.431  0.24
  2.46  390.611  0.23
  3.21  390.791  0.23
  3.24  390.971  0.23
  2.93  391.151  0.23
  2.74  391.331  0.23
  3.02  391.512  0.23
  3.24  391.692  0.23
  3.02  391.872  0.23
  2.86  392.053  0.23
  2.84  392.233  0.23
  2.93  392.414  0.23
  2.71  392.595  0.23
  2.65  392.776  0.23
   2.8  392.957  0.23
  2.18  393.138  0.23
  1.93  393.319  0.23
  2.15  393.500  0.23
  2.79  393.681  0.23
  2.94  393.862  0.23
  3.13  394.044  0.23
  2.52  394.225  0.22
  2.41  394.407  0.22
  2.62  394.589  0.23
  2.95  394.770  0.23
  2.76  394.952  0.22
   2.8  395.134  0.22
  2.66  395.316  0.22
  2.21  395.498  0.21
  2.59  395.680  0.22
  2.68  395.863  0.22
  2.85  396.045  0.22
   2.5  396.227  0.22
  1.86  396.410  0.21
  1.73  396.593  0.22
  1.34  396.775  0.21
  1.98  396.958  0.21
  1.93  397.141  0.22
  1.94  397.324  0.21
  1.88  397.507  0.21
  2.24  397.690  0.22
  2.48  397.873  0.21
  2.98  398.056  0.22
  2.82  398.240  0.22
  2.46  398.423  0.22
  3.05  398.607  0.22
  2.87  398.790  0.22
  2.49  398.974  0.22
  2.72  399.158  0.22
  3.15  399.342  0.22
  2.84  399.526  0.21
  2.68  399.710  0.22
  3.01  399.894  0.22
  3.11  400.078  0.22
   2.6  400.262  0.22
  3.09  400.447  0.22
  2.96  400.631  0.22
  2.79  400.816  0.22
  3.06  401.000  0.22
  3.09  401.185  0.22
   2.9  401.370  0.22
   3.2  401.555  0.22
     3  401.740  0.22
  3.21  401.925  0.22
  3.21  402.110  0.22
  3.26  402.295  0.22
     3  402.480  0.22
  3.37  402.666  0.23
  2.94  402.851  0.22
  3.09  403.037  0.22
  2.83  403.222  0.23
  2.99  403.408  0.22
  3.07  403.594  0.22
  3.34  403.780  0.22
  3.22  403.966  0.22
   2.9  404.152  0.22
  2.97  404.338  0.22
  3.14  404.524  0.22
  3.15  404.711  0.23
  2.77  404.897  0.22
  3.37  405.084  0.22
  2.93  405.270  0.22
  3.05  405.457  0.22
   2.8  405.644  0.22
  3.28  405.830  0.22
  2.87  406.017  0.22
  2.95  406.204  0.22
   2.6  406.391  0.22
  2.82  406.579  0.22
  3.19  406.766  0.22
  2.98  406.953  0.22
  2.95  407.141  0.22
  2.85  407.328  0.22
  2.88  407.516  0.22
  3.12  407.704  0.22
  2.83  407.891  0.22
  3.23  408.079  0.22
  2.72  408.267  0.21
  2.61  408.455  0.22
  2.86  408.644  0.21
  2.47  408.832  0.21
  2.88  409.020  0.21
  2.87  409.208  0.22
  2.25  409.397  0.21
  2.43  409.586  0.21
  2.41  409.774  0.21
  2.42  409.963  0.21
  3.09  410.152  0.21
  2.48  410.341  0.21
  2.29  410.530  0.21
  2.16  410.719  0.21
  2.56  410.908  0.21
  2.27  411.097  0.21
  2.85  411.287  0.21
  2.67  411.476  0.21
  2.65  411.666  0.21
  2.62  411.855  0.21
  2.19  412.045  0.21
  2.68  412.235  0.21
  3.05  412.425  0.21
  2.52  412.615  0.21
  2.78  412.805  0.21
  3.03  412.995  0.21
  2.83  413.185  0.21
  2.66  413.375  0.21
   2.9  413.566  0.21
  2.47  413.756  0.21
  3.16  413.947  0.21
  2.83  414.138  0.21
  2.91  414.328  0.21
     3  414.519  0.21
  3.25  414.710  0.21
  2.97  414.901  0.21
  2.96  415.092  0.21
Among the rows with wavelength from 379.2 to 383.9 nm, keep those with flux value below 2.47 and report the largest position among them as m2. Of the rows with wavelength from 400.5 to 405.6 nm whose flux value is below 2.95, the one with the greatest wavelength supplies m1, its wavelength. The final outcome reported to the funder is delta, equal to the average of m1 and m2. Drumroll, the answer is 394.55 nm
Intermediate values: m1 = 405.270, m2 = 383.835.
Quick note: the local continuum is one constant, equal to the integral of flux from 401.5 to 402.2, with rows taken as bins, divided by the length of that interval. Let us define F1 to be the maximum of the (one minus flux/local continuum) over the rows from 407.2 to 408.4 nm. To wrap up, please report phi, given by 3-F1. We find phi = 2.86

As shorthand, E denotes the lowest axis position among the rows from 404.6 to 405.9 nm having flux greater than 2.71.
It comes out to 404.711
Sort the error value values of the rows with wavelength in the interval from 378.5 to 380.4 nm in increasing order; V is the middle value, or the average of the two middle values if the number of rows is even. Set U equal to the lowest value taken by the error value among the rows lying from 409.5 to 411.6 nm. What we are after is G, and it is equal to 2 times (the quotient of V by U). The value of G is 2.29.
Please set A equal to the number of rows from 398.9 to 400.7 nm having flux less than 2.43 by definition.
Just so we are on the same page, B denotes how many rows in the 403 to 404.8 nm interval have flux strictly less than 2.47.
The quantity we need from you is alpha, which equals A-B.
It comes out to 0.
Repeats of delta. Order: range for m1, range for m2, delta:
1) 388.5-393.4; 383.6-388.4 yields 390.80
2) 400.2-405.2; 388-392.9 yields 397.75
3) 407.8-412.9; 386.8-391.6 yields 401.71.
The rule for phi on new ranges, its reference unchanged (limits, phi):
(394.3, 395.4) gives 2.76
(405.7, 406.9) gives 2.82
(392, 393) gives 2.84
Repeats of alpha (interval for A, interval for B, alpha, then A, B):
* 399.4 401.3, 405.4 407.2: 0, 0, 0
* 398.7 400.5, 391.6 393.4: -2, 0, 2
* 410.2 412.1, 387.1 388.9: -3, 4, 7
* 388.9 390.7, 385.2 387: 4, 4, 0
